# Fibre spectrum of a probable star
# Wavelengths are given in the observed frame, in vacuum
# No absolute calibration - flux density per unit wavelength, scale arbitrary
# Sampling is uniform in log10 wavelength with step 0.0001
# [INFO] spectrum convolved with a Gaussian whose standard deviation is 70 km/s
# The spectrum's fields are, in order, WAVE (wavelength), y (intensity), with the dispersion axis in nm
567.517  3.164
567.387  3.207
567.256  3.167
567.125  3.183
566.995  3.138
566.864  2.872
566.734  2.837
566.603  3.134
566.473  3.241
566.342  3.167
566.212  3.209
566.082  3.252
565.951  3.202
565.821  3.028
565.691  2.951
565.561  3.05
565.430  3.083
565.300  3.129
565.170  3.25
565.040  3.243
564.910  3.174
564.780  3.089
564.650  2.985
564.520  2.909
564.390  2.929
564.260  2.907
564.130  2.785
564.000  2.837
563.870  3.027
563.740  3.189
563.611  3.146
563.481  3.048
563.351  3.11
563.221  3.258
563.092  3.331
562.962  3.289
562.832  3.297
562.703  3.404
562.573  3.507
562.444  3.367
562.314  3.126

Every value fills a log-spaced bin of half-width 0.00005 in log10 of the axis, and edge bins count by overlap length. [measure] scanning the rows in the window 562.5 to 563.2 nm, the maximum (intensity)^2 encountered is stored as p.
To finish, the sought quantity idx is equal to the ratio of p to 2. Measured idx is 6.1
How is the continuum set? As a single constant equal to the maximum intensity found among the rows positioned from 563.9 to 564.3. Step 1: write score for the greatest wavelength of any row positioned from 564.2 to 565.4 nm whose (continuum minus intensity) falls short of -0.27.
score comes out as 565.170 nm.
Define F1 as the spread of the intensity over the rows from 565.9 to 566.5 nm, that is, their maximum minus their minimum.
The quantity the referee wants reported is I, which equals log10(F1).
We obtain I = -1.07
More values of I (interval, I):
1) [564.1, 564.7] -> -0.70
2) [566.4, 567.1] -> -0.39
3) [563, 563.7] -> -0.55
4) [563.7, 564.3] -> -0.39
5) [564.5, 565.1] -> -0.48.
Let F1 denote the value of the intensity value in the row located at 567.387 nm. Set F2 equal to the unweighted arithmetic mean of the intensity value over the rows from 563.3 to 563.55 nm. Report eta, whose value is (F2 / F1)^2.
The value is 0.92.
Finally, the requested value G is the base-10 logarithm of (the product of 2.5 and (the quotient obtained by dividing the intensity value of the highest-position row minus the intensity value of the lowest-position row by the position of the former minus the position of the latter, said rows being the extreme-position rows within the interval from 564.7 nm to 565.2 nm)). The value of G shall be 0.01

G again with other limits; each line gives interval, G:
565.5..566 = -0.01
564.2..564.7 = -0.30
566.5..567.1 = -1.59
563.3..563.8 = -0.29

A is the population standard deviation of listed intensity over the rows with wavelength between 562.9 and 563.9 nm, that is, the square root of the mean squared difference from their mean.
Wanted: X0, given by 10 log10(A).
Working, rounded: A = 0.105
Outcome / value -9.8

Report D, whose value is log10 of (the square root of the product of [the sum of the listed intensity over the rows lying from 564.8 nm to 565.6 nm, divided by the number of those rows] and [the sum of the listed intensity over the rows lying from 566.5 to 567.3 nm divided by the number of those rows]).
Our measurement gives 0.492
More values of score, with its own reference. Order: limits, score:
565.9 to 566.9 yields 566.473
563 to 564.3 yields 563.740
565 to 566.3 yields 566.212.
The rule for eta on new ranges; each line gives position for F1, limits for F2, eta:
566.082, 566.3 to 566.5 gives 0.97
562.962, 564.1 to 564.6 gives 0.77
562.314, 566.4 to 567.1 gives 0.95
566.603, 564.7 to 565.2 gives 1.04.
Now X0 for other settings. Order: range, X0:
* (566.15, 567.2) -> -8.4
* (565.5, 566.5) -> -9.8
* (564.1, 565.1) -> -8.4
